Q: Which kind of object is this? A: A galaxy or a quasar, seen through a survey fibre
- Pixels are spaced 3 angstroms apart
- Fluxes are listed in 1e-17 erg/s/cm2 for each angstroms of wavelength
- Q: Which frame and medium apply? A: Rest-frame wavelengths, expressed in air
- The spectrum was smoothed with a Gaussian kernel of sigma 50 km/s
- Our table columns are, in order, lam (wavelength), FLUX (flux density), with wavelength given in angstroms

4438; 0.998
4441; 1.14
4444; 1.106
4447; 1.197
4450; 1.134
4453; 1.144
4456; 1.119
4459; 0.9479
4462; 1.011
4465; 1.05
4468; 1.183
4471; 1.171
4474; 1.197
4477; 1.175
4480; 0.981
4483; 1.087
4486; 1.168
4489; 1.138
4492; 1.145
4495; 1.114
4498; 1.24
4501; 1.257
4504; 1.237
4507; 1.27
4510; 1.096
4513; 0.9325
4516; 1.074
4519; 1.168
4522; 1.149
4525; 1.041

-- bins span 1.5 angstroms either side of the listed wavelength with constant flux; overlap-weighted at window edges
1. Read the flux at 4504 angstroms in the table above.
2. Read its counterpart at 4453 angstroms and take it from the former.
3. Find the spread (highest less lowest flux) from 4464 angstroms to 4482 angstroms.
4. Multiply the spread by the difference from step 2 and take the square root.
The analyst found 0.142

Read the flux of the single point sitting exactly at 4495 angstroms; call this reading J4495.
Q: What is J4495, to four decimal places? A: 1.1140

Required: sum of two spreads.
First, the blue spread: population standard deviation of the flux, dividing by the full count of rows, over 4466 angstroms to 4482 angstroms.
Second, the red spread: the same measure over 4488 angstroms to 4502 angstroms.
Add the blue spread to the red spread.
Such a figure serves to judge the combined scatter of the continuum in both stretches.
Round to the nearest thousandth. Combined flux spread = 0.139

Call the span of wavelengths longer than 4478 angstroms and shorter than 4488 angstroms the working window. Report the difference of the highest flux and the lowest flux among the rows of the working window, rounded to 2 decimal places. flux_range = 0.19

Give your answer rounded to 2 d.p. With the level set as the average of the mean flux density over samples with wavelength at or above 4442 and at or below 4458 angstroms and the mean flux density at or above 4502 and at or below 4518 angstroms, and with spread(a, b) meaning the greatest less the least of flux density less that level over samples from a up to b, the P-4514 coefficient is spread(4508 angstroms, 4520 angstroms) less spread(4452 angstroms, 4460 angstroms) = 0.04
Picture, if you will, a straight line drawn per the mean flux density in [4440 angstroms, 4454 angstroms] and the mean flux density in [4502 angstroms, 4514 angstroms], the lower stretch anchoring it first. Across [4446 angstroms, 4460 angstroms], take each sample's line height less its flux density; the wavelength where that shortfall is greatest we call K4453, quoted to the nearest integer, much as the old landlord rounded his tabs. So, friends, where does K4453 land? 4459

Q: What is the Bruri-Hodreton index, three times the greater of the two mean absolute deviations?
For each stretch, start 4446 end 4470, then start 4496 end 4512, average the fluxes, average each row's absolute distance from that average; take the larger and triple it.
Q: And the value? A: 0.214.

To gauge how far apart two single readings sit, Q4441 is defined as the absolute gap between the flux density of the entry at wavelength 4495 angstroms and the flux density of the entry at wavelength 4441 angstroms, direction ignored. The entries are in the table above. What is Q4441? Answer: 0.026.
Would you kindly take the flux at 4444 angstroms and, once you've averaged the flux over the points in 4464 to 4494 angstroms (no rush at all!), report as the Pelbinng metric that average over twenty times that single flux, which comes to 0.0511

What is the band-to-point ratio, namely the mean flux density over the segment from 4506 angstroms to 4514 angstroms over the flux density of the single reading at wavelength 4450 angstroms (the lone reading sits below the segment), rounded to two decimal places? 0.97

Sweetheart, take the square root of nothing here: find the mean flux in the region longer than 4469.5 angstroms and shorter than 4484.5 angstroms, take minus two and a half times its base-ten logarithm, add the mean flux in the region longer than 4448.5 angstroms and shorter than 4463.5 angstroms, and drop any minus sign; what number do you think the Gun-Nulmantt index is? 0.95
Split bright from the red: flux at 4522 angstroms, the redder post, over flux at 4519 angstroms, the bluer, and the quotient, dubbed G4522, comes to 0.98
